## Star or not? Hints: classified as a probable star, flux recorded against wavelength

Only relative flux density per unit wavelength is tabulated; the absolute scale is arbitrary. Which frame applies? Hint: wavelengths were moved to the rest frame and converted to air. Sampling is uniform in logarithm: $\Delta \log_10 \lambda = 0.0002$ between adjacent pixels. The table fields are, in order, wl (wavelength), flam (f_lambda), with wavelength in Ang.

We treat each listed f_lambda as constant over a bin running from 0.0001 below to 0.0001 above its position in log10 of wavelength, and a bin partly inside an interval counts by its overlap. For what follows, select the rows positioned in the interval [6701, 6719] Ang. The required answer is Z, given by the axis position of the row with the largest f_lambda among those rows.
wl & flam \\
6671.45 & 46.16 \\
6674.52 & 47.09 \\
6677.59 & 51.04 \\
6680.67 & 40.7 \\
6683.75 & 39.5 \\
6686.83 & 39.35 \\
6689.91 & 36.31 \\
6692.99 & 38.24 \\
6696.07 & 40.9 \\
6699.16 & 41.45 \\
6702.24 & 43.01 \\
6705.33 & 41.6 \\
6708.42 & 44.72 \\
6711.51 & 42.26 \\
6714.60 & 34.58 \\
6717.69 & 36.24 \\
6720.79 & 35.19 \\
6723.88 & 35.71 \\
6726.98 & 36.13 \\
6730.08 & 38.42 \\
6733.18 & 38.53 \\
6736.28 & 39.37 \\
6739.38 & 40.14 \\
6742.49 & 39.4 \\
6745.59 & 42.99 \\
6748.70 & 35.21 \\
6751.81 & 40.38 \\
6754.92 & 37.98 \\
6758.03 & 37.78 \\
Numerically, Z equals 6708.42 Ang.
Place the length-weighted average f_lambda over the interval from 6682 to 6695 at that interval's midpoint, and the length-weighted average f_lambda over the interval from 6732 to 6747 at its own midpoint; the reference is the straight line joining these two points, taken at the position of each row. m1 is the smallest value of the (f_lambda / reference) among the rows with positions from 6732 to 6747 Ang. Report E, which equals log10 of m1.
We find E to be -0.015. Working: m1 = 0.97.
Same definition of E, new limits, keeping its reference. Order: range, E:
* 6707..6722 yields -0.056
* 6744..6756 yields -0.060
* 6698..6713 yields 0.028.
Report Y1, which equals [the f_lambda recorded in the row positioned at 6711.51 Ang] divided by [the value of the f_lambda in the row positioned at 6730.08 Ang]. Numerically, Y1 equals 1.10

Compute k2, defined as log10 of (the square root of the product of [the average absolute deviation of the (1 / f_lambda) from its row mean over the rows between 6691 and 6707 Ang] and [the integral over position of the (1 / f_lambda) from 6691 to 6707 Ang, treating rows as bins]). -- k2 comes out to -1.78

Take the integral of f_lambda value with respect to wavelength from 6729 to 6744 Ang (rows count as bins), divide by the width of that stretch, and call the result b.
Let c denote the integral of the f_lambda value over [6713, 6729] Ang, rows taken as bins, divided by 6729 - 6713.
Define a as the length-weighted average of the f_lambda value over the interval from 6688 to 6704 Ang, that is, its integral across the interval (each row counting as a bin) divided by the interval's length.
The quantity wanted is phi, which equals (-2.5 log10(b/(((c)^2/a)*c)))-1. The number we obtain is 2.65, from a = 40.0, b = 39.2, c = 36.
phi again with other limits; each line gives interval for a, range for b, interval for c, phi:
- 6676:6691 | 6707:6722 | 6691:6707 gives 3.08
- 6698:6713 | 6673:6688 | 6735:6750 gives 2.80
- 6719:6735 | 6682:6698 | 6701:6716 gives 3.22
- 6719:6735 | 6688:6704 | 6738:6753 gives 3.06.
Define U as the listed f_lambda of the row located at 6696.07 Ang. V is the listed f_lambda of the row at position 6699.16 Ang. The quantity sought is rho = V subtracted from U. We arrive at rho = -1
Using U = 40.9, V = 41.45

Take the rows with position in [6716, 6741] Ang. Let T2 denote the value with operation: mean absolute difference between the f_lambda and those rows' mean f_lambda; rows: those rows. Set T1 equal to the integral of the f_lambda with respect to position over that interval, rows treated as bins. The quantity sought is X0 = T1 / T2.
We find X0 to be 568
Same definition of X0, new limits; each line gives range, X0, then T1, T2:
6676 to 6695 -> 229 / 777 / 3.4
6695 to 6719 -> 376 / 975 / 2.6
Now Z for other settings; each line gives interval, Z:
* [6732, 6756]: 6745.59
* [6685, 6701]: 6699.16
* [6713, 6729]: 6717.69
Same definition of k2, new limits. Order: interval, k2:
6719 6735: -1.69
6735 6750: -1.67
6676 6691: -1.57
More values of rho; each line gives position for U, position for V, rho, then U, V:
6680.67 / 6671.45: -5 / 40.7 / 46.16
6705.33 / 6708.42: -3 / 41.6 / 44.72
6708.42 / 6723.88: 9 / 44.72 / 35.71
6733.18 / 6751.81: -2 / 38.53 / 40.38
